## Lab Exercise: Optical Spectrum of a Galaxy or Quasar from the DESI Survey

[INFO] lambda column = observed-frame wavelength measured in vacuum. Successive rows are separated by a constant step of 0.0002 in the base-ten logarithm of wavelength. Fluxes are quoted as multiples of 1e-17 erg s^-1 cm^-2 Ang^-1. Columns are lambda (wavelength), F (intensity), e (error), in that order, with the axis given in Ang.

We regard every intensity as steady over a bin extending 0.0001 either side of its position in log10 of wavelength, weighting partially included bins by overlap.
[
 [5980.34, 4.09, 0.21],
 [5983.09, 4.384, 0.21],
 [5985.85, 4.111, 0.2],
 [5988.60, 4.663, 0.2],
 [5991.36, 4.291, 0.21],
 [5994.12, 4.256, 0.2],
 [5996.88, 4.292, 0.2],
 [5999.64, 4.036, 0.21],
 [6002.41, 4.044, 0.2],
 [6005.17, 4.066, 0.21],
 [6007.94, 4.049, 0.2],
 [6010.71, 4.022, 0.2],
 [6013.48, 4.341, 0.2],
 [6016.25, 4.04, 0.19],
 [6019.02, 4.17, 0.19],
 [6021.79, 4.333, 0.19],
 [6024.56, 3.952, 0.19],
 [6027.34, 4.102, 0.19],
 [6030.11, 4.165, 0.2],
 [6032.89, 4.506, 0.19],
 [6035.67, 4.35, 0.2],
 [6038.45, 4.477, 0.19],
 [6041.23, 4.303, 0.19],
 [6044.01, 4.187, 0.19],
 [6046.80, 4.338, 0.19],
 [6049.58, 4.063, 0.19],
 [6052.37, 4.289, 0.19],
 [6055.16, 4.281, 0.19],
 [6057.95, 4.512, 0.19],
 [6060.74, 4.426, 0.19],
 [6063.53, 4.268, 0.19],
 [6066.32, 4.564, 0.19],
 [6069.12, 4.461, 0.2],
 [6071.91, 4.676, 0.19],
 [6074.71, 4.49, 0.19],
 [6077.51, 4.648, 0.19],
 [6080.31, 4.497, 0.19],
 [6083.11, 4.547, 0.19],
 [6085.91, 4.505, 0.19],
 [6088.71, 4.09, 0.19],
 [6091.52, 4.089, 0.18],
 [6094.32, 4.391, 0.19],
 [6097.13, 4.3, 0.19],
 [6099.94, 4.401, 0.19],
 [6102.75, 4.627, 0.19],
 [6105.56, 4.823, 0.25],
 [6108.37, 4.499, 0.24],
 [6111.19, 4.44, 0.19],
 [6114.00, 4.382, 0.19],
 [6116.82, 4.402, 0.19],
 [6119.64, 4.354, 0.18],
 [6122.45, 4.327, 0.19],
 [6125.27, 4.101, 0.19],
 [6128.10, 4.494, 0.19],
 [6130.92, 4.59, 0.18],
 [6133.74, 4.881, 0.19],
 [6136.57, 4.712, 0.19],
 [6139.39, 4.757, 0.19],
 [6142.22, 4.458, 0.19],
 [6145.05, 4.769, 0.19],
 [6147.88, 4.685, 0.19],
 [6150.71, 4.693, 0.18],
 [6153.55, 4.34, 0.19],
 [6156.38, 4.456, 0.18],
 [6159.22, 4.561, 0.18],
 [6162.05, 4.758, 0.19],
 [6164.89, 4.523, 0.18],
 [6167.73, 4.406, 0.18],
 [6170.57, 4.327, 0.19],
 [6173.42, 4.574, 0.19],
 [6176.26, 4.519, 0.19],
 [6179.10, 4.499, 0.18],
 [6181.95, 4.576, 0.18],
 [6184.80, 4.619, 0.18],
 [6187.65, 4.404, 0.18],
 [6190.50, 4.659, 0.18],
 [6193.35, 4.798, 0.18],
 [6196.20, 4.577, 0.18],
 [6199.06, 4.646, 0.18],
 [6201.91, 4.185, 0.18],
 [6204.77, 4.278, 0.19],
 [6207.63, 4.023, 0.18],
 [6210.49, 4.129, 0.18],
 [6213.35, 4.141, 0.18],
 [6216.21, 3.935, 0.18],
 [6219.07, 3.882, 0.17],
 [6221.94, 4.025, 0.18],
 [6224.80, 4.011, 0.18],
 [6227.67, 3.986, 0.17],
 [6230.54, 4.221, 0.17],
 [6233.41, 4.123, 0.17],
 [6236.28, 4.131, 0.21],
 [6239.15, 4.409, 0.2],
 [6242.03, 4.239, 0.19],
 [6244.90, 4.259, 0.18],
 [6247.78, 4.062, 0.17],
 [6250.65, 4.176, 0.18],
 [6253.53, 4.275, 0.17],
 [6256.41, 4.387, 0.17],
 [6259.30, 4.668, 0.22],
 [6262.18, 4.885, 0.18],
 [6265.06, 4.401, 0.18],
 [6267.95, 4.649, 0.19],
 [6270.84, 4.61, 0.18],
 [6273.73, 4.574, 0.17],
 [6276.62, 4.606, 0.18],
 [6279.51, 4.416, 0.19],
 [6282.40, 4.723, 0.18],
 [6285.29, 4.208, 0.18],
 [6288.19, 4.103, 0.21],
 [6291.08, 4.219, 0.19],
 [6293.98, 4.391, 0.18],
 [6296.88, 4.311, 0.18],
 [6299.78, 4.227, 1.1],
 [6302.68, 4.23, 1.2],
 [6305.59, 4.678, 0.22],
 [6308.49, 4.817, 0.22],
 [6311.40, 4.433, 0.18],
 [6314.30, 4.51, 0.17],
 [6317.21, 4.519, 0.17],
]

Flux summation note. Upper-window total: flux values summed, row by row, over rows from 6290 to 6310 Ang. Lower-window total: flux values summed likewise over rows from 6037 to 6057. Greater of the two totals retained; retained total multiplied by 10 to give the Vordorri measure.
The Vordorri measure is 308.7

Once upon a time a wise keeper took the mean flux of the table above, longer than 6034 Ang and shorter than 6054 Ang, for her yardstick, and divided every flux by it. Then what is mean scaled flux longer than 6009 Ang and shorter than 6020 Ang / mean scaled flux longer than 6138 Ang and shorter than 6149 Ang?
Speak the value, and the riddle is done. 0.89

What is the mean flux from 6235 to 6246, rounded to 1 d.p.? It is 4.3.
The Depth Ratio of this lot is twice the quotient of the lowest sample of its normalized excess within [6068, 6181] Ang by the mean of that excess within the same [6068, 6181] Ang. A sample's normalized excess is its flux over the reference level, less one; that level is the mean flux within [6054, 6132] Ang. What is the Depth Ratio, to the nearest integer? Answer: -10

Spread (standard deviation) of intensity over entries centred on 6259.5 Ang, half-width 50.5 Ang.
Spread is 0.26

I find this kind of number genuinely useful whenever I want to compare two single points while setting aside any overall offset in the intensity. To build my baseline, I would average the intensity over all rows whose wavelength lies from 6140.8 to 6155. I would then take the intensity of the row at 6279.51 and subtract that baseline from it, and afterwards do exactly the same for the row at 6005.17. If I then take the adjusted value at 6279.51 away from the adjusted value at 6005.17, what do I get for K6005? -0.35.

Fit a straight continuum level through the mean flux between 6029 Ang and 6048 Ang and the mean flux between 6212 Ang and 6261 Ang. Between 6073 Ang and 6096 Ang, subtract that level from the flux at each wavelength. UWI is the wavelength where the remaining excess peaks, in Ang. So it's 6077.51 Ang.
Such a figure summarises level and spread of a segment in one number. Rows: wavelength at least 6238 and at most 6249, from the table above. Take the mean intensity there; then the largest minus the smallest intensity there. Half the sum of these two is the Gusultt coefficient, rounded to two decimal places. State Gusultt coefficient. 2.29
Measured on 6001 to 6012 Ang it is 2.04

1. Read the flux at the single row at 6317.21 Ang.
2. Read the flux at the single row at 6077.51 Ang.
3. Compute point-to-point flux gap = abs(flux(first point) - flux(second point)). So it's 0.13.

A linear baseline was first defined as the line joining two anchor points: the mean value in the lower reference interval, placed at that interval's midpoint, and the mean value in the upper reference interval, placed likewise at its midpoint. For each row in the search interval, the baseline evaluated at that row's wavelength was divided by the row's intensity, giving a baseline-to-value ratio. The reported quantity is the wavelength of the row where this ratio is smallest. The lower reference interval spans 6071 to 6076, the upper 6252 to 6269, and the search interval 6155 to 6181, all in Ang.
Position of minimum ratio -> 6162.05 Ang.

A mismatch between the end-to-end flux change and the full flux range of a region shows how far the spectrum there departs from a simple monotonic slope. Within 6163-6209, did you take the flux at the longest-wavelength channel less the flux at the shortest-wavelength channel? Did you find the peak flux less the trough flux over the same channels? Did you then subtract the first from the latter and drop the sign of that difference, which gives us 1.3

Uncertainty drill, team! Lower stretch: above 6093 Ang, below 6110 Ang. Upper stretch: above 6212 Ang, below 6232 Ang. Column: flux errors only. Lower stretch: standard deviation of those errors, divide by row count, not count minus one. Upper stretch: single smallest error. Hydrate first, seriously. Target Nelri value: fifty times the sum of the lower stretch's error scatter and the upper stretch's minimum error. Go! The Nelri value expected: 9.80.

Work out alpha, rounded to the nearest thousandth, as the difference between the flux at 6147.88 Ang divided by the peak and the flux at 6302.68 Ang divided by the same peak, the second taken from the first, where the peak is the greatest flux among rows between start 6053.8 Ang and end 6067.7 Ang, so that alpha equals 0.100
